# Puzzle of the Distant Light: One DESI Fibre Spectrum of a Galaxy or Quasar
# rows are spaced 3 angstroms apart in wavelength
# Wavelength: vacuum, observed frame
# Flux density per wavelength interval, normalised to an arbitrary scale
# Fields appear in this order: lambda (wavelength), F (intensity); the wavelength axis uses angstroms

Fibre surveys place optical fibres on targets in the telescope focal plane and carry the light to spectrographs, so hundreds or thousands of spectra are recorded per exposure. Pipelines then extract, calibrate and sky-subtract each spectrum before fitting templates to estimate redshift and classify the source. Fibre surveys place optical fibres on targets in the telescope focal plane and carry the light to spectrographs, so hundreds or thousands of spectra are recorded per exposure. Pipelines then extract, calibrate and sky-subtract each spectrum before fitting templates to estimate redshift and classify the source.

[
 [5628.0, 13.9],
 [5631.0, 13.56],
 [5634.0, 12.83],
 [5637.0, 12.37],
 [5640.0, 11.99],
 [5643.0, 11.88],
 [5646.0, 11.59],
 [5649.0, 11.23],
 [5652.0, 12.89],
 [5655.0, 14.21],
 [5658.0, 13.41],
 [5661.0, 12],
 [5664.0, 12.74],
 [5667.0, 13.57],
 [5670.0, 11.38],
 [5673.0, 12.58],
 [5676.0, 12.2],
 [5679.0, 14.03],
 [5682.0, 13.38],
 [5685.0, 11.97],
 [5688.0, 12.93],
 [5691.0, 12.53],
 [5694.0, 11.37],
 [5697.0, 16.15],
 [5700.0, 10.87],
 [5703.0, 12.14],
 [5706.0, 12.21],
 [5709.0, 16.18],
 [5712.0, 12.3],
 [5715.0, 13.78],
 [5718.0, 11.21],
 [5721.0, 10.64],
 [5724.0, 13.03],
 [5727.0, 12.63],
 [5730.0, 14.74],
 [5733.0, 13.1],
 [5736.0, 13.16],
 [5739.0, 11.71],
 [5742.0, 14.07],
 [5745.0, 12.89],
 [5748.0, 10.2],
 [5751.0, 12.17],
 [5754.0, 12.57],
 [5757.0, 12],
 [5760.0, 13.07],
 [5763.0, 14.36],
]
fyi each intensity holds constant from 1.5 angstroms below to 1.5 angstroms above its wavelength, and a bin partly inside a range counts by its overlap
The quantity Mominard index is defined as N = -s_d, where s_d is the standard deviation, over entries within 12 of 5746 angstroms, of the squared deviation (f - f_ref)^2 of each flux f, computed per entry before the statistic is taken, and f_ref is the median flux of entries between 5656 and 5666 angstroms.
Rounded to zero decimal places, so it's -2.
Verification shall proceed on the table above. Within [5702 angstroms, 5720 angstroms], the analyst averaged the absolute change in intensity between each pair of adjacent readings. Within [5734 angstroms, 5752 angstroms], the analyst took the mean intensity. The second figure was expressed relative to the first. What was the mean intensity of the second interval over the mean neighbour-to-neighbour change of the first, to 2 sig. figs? 5.2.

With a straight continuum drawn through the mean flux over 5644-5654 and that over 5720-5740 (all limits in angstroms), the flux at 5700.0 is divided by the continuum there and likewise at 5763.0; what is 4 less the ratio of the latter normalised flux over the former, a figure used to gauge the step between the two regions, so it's 2.74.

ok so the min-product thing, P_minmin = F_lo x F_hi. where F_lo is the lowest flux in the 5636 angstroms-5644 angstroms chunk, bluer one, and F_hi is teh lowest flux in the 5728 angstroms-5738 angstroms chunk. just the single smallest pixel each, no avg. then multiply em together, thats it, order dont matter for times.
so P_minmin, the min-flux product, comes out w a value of 156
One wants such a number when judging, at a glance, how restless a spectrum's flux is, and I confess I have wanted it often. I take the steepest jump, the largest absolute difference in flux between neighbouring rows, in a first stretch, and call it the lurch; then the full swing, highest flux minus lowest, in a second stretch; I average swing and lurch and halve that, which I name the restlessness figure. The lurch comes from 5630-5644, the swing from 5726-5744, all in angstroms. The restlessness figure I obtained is 0.94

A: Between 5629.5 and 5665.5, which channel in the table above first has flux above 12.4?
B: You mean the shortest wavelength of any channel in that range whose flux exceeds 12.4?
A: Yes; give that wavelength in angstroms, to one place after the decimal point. 5631.0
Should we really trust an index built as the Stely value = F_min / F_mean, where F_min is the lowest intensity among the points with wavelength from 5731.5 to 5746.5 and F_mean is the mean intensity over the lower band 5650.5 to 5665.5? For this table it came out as 0.90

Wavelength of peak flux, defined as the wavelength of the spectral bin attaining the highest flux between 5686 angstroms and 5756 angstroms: 5709.0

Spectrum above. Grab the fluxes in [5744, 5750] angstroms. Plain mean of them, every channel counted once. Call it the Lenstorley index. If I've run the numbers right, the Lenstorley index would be 11.5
